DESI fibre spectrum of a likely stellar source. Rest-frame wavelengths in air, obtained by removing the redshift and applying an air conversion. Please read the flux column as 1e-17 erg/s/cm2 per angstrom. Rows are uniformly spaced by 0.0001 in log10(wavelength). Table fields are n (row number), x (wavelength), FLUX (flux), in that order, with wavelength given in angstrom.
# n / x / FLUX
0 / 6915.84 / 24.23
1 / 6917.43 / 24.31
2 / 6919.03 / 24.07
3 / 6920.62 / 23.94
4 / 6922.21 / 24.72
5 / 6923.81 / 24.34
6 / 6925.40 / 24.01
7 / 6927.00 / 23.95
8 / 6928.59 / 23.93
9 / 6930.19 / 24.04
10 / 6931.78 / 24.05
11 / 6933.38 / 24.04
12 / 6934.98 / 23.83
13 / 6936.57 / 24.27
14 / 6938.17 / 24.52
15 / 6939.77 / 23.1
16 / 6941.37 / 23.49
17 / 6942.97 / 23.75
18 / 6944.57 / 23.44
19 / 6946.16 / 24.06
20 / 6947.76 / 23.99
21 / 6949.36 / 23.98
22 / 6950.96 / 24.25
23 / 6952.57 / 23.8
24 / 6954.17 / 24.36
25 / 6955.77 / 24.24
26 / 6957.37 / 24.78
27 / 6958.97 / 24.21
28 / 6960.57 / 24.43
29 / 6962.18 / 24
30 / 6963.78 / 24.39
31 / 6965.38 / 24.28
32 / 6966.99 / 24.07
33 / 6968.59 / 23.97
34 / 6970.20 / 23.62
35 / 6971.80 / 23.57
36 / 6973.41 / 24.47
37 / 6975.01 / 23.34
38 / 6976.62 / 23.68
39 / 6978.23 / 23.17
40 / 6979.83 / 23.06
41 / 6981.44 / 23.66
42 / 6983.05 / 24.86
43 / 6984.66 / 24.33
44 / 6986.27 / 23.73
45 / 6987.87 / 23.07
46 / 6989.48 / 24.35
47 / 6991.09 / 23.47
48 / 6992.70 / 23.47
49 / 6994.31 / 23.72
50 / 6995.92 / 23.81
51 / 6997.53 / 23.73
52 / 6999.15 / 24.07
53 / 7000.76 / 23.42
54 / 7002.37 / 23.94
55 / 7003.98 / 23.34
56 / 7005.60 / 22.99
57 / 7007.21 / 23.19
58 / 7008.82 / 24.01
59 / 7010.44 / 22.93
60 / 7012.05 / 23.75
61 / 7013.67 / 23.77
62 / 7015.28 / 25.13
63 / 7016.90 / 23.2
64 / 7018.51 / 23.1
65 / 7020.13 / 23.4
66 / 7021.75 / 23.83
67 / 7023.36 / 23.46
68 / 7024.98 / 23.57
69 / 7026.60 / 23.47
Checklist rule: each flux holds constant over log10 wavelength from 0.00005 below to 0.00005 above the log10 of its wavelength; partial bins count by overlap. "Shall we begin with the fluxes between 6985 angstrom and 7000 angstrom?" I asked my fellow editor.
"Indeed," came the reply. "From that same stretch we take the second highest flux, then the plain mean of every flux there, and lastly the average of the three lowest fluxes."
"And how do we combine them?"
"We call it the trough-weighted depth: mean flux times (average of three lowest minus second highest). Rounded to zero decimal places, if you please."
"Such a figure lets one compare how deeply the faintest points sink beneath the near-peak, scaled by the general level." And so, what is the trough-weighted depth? -17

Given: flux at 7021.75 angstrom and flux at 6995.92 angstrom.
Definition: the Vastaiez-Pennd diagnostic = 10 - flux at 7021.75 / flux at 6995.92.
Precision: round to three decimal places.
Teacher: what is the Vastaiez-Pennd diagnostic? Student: 8.999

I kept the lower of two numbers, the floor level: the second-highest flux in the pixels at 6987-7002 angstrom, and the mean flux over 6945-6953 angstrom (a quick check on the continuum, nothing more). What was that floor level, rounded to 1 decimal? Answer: 24.0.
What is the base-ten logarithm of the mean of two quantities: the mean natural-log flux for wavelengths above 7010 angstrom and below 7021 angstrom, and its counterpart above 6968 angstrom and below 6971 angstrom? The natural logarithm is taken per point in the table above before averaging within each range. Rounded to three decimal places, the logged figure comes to 0.500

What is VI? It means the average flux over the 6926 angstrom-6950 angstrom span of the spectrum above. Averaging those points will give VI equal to 23.9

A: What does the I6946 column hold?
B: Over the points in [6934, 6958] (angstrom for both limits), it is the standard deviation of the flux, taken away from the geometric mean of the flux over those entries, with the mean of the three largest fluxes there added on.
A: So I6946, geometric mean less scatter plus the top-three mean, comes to 48.1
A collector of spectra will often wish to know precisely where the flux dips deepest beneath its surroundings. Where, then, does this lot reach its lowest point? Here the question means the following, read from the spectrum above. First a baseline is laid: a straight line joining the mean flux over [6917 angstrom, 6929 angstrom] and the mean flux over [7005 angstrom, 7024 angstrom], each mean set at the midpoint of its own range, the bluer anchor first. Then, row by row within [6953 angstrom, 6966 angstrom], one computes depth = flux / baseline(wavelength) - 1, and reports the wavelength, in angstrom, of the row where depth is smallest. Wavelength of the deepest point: 6962.18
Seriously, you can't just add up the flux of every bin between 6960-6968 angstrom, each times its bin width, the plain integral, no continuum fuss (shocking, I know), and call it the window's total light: 194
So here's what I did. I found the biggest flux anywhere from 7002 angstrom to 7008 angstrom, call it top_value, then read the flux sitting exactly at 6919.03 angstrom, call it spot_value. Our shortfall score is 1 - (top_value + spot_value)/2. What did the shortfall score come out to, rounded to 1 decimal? -23.0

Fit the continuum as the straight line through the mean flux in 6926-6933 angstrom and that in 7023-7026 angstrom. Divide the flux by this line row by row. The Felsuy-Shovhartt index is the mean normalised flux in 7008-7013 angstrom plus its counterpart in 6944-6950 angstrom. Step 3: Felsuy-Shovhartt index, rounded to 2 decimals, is 2.00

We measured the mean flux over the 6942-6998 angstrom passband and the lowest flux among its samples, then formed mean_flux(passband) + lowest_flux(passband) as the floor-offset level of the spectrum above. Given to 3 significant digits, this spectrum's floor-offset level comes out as 47.0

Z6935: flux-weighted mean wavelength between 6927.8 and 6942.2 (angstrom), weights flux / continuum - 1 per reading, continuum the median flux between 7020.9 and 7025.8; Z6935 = 6933.2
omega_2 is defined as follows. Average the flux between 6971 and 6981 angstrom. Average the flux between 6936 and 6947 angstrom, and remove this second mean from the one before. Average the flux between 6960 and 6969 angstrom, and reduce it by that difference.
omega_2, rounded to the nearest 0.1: 24.4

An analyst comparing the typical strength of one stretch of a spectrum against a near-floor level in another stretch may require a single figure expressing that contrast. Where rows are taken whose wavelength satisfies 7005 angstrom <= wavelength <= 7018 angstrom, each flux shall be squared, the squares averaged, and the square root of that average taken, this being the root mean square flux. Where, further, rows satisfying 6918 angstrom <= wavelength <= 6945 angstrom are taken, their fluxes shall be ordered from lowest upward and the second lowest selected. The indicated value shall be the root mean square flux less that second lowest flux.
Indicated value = 0.19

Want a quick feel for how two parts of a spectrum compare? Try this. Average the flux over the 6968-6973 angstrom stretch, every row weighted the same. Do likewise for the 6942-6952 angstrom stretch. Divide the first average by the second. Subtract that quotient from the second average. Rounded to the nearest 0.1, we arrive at 22.9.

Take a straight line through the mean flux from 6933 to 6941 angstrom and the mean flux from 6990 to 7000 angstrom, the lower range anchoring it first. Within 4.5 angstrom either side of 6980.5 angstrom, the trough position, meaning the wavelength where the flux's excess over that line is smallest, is 6979.83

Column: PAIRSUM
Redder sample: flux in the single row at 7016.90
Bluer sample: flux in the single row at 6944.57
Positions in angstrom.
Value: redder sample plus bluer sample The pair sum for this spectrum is 46.6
